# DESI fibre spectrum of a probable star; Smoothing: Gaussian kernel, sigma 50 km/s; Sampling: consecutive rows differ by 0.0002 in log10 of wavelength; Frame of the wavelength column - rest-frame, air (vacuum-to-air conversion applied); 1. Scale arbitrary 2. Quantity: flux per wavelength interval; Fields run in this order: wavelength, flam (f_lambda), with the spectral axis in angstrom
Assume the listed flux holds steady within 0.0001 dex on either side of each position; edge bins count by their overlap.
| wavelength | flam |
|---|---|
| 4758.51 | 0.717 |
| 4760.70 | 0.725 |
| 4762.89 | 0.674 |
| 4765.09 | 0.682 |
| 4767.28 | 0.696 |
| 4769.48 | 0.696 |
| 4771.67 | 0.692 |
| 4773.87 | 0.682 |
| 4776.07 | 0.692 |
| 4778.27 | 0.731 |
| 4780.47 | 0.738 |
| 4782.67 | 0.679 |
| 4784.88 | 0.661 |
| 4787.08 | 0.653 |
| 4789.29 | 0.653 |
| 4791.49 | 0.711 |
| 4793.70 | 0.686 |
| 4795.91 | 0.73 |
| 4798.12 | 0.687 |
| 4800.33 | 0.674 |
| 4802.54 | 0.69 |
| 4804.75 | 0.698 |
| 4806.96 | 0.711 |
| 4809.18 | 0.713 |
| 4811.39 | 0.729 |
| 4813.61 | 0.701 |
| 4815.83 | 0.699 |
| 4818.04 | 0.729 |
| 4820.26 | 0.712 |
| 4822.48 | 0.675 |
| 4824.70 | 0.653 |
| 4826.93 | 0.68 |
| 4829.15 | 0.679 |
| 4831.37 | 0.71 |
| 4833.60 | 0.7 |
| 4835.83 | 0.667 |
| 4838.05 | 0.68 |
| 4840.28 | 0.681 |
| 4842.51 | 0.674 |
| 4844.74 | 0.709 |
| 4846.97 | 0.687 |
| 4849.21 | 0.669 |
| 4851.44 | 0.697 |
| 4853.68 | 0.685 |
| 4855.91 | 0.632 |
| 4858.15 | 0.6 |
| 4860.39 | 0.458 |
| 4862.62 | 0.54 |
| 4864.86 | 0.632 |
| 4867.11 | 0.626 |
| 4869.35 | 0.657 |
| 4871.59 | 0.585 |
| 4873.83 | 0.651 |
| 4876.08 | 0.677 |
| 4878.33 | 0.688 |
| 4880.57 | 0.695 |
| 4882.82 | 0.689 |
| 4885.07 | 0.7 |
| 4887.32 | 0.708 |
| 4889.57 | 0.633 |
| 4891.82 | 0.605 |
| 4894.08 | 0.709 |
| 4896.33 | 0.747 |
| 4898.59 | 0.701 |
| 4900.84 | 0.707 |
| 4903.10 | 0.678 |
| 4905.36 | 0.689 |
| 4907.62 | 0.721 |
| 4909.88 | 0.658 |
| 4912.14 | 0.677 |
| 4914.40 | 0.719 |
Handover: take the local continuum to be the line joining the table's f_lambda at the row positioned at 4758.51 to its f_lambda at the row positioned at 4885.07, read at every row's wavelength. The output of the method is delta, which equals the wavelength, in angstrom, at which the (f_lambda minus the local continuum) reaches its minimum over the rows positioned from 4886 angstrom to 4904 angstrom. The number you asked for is 4891.82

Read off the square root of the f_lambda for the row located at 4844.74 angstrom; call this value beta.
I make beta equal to 0.842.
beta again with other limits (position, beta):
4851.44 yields 0.835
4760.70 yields 0.851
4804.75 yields 0.835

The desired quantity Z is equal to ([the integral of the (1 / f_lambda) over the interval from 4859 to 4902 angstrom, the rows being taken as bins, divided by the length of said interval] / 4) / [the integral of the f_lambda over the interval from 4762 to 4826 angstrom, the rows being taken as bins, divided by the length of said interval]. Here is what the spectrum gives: 0.56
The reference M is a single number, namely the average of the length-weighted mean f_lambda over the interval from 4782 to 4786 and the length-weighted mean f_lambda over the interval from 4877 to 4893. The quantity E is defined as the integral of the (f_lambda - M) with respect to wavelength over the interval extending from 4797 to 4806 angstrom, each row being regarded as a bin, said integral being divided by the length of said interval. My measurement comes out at 0.016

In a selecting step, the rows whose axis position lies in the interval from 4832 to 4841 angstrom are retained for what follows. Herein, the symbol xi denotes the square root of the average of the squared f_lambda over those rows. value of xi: 0.68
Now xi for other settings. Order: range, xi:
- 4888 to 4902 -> 0.69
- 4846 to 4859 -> 0.66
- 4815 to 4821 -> 0.71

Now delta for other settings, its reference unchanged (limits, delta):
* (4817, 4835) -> 4824.70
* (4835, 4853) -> 4835.83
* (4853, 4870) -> 4860.39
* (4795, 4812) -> 4800.33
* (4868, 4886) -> 4871.59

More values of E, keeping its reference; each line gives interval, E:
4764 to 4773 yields 0.020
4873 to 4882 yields 0.008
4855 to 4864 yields -0.113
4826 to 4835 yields 0.020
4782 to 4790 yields -0.010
